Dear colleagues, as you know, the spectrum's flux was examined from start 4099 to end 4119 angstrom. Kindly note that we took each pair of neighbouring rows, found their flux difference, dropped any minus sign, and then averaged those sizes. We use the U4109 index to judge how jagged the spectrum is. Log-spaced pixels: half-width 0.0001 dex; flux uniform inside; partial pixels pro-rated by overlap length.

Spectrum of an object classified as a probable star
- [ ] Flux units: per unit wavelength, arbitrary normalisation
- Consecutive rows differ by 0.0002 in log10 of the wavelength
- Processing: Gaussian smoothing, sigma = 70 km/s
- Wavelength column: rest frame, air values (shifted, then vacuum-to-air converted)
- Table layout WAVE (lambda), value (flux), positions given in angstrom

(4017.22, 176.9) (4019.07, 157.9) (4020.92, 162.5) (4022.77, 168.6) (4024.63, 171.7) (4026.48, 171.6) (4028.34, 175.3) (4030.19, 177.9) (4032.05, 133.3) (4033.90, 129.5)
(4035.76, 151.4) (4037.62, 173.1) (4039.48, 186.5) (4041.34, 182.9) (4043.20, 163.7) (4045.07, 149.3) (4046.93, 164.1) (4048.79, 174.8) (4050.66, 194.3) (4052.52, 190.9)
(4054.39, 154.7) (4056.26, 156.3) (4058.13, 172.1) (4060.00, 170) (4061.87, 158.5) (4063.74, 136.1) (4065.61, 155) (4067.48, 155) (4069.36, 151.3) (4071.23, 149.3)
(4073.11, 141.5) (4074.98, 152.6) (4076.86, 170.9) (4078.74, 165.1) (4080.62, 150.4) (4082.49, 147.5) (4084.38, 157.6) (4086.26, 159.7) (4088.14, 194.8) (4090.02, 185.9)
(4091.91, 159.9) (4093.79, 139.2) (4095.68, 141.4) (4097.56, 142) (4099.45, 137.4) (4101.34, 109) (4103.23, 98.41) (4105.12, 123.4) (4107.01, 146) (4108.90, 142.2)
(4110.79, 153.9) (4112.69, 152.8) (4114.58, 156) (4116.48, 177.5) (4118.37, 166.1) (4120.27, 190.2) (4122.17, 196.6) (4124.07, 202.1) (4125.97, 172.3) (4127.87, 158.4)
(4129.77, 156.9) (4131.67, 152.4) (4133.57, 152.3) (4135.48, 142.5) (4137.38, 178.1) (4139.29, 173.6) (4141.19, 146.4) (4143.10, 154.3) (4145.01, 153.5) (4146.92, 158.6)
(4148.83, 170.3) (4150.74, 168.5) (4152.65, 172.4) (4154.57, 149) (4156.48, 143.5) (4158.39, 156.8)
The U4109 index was 13.9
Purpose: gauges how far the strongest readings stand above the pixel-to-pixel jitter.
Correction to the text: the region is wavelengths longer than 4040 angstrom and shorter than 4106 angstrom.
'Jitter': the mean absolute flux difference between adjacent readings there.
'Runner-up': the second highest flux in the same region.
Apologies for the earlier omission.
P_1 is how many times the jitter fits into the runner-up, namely 15.3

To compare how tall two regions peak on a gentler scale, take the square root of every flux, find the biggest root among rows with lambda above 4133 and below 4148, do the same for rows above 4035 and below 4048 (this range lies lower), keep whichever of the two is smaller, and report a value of 13.3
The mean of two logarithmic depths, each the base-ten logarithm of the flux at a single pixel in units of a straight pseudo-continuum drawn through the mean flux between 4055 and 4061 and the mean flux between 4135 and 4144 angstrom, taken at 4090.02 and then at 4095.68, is 0.00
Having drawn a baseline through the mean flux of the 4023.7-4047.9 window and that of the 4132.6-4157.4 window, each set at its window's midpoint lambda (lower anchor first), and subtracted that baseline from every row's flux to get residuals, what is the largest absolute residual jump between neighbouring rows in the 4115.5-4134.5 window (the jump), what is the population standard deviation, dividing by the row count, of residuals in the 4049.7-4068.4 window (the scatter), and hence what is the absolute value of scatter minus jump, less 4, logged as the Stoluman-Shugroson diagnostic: 9.0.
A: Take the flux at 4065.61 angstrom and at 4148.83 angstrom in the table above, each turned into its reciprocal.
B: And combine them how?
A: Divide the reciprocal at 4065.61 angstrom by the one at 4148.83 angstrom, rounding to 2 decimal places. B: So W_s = 1.10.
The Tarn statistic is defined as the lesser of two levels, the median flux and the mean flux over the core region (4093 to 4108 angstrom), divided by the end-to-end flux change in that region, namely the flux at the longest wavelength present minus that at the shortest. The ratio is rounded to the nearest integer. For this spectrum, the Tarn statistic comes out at 19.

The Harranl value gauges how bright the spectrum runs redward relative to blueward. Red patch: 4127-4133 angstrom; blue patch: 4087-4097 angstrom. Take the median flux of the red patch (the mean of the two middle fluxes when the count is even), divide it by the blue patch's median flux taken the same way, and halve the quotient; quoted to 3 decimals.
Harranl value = 0.491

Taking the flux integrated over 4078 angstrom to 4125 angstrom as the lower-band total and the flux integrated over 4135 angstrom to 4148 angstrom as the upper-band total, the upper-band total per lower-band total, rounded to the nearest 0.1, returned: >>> 0.3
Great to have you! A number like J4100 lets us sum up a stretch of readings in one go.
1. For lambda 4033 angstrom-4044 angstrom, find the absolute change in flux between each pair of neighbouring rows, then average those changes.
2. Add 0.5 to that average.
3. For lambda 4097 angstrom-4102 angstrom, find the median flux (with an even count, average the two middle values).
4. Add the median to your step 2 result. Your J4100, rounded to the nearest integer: 154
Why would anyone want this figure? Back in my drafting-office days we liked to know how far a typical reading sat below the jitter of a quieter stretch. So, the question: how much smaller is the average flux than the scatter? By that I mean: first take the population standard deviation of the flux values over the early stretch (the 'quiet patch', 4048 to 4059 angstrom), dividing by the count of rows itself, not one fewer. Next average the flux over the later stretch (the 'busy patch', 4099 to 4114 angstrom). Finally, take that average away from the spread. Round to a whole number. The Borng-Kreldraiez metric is -118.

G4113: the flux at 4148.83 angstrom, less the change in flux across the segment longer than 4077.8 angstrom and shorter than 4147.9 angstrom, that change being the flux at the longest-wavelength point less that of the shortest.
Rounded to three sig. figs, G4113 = 177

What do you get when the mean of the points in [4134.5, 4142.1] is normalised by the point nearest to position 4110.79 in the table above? 1.04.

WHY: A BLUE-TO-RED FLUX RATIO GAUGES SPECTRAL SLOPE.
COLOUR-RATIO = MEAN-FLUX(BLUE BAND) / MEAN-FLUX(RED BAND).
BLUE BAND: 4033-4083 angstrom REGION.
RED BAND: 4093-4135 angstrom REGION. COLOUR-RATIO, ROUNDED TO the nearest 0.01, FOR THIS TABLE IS 1.05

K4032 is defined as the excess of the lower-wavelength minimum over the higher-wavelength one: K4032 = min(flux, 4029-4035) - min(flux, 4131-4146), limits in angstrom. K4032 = -13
